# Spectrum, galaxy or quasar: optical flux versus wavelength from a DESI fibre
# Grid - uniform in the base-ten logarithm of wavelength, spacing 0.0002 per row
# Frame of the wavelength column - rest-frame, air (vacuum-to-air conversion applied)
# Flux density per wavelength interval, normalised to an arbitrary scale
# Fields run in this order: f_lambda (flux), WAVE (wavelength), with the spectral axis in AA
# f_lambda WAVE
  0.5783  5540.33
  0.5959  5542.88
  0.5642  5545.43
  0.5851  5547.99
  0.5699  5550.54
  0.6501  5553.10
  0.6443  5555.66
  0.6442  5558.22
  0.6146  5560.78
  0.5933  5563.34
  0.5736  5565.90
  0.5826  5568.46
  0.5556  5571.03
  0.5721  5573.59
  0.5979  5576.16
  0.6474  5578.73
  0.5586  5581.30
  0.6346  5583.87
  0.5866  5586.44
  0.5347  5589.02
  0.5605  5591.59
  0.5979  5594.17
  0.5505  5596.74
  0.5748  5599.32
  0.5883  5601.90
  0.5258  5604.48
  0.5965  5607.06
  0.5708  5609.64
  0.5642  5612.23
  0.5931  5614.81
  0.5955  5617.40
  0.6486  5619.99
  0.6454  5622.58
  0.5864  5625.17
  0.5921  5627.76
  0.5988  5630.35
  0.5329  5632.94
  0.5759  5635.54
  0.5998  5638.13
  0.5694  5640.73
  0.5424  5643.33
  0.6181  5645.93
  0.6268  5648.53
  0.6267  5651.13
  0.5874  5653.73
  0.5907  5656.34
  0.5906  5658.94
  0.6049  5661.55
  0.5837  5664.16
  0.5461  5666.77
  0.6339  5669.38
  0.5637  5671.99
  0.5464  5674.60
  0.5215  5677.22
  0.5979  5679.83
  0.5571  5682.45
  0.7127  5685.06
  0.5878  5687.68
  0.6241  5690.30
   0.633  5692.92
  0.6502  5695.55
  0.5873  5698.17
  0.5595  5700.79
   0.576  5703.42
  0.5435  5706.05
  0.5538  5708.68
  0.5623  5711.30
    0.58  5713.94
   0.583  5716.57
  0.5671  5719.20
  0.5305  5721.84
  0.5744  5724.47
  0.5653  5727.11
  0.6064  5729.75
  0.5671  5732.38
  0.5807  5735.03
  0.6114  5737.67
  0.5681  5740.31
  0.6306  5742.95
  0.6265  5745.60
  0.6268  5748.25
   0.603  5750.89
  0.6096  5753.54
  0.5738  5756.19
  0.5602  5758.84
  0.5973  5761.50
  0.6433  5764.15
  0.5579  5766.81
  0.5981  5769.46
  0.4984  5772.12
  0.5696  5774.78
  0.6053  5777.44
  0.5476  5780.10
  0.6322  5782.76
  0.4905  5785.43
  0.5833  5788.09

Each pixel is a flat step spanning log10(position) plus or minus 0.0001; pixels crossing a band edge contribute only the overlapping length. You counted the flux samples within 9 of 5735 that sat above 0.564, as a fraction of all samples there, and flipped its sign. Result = -1.0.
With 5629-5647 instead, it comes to -0.7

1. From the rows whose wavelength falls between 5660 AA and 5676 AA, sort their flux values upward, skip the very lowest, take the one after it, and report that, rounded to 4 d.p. 0.5464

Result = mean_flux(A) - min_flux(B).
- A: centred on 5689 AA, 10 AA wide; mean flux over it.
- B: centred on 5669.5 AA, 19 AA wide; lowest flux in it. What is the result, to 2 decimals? 0.12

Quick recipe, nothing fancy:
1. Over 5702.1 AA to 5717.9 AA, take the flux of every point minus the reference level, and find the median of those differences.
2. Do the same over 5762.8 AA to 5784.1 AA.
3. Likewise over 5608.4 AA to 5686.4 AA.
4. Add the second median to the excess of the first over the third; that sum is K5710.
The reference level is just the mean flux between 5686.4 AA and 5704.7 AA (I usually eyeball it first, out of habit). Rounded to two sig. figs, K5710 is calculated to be -0.040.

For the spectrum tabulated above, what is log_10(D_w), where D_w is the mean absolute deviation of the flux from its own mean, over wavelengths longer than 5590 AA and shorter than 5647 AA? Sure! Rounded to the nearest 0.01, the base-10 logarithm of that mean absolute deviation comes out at -1.62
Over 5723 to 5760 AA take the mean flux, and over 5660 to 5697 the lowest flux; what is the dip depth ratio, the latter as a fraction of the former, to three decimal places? 0.879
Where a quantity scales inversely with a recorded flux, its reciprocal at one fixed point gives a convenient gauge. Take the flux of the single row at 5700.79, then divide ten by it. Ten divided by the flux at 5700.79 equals 17.9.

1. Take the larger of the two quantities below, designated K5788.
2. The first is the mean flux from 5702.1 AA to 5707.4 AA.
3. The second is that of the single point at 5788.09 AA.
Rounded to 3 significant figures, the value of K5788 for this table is 0.583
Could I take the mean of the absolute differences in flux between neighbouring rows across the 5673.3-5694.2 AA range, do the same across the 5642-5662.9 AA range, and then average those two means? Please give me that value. 0.044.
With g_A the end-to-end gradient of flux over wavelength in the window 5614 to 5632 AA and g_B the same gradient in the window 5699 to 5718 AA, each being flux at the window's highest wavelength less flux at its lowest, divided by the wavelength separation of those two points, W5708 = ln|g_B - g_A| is -6.8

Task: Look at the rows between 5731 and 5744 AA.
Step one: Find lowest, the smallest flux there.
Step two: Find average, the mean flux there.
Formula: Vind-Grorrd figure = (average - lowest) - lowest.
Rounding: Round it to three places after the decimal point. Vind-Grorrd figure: -0.543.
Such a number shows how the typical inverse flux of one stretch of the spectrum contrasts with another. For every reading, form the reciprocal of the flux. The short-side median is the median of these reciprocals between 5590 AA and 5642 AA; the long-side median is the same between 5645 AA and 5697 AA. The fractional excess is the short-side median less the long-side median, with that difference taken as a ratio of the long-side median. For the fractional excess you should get 0.012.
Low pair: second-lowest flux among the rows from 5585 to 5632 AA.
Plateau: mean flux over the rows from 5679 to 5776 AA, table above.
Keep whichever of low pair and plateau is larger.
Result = 0.588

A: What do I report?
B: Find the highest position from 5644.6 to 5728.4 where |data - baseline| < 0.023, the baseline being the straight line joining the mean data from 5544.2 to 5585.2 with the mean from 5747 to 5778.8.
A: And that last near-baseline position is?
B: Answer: 5724.47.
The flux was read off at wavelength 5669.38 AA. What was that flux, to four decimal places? 0.6339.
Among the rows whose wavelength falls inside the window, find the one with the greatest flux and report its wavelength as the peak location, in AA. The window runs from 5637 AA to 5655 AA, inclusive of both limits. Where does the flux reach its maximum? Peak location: 5648.53 AA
